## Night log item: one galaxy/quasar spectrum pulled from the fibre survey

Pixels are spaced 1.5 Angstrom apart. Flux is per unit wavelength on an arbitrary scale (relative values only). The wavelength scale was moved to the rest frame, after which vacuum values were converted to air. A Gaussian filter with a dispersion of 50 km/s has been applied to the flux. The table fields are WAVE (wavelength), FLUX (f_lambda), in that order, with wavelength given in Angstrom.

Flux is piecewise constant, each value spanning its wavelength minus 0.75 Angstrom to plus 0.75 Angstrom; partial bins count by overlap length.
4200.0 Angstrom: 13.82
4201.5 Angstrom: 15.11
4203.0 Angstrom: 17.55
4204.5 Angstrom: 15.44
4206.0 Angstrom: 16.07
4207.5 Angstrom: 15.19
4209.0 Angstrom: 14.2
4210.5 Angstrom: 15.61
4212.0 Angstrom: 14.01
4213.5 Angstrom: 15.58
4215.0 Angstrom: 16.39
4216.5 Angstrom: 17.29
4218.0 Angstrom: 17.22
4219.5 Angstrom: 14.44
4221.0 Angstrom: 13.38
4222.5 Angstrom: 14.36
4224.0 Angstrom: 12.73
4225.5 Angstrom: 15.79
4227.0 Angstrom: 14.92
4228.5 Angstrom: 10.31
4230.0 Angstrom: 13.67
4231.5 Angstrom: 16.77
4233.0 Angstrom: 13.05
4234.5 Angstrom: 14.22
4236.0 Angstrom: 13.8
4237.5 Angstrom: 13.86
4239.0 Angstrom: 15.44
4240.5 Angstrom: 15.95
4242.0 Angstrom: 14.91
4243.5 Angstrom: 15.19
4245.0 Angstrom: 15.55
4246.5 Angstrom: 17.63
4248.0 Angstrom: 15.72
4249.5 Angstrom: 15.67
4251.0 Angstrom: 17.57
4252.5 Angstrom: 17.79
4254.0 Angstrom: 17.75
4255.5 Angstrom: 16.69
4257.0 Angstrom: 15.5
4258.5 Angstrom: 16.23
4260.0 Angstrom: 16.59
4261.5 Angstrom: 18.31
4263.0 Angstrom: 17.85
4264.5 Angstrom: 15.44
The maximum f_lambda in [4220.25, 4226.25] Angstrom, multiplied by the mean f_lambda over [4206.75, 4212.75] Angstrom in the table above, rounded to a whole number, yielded 233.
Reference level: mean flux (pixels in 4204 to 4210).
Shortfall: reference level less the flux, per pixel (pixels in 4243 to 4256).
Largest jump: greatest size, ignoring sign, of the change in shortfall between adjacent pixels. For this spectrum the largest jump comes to 2.1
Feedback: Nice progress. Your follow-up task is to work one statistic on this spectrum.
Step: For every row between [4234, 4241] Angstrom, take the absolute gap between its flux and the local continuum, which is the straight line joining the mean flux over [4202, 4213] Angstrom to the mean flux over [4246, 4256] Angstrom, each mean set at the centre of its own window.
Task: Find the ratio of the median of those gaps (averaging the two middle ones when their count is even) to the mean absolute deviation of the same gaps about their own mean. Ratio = 2.8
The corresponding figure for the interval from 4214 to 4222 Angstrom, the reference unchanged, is 3.4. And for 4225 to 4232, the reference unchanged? 0.7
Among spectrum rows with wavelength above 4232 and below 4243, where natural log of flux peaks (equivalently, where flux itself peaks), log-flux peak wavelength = 4240.5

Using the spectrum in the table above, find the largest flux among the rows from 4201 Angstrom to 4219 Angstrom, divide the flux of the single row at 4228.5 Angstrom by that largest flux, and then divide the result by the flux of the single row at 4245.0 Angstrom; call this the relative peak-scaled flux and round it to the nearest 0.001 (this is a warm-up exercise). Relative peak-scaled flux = 0.038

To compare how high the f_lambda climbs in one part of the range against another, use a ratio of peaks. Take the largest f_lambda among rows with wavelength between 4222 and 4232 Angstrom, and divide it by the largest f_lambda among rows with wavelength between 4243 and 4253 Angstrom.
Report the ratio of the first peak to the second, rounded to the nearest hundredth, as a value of 0.94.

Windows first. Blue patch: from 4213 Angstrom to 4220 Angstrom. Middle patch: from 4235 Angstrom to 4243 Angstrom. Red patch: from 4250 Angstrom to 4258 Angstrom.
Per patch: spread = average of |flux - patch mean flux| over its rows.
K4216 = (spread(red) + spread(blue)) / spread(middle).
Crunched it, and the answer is 2.2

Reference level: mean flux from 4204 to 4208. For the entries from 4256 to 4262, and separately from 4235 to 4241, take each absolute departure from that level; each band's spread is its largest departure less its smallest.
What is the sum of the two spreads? 4.3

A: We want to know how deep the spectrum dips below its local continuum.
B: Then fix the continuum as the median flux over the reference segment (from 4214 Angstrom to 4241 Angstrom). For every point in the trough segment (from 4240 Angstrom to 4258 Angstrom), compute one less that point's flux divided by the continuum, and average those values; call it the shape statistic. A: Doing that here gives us -0.13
